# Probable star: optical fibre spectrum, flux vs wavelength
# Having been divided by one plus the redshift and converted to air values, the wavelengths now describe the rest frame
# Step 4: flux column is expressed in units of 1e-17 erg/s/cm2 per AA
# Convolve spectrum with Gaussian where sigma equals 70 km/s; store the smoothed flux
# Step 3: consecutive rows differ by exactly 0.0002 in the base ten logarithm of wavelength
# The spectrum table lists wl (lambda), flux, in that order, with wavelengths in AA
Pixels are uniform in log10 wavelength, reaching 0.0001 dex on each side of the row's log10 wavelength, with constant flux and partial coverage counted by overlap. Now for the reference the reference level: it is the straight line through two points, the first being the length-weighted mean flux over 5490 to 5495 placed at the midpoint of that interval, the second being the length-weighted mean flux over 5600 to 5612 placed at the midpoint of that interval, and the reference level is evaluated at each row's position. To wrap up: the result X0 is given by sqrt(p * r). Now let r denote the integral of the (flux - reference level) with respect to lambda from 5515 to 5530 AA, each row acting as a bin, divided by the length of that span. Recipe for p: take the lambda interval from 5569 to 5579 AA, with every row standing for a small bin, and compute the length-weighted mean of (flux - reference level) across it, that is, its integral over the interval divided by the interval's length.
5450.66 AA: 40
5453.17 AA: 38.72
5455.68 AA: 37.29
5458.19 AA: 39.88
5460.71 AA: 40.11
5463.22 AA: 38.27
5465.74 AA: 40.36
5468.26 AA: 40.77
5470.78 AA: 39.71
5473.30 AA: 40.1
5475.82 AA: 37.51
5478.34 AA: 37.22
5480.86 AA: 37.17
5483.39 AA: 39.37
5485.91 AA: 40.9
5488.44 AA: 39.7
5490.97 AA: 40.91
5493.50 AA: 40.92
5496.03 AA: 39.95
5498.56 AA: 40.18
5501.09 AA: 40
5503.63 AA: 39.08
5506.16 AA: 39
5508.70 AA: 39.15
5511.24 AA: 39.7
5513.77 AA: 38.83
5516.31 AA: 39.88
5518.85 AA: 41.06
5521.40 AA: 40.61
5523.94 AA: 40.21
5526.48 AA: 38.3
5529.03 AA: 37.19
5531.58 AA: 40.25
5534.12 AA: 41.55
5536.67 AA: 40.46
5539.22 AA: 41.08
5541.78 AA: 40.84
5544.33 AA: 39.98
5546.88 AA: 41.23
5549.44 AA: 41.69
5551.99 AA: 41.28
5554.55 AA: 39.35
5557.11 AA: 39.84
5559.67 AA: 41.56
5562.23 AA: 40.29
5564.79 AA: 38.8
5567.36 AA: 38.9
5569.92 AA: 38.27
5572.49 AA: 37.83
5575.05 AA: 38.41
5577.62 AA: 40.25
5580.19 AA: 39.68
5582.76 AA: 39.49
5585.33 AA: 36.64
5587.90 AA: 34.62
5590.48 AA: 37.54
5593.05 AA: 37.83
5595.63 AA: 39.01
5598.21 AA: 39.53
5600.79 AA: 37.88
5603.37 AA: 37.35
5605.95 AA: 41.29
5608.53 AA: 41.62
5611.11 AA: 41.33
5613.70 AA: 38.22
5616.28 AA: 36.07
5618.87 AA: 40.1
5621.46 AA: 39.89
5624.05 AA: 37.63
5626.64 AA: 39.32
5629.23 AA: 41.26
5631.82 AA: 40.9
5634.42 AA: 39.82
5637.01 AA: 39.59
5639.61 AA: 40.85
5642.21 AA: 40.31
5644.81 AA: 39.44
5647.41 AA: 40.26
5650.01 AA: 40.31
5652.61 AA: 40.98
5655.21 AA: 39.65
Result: 1.2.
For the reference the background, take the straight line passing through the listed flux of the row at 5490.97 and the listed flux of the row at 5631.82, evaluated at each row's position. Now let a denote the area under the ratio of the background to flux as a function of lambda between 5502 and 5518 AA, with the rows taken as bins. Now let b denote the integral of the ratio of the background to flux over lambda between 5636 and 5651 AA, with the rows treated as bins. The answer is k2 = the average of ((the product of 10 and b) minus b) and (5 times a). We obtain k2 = 110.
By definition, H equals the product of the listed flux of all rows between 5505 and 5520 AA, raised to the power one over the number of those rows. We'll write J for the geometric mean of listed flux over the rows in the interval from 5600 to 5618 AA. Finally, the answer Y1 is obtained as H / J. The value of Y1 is 1.01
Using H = 39.6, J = 39.1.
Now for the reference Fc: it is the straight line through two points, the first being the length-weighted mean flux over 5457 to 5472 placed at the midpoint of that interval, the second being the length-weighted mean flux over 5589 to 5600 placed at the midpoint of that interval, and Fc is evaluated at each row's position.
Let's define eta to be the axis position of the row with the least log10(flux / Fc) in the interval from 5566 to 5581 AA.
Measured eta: 5572.49 AA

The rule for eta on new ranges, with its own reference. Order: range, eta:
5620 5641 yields 5624.05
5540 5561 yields 5554.55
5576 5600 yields 5587.90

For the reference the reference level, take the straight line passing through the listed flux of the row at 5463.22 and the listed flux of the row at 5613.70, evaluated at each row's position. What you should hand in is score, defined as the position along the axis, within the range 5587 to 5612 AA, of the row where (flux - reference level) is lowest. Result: 5587.90 AA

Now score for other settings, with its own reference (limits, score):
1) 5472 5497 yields 5480.86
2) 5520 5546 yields 5529.03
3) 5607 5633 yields 5616.28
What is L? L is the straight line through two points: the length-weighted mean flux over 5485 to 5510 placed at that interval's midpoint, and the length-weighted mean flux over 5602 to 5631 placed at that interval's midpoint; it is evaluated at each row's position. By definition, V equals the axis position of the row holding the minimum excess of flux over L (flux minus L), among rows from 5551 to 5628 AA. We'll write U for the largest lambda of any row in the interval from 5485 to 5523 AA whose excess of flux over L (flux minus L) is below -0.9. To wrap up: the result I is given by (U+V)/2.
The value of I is 5550.8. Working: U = 5513.77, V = 5587.90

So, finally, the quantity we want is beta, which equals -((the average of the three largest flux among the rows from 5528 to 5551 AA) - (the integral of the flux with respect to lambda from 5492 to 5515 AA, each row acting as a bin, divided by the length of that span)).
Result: -1.8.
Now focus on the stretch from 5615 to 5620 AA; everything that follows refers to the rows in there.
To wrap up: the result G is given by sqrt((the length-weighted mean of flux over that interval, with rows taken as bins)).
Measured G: 6.16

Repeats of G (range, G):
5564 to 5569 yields 6.23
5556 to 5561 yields 6.38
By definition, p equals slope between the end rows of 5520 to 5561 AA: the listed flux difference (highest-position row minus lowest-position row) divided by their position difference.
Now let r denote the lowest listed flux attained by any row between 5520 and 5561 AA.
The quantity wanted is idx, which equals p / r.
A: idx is 0.0007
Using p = 0.02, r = 37.19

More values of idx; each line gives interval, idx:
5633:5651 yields 0.0008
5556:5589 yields -0.0049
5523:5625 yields -0.0007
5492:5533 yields -0.0005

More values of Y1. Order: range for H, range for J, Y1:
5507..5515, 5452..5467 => 1.00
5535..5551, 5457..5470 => 1.03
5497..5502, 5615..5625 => 1.04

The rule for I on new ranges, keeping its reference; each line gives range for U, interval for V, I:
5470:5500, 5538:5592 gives 5534.4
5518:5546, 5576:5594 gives 5558.5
